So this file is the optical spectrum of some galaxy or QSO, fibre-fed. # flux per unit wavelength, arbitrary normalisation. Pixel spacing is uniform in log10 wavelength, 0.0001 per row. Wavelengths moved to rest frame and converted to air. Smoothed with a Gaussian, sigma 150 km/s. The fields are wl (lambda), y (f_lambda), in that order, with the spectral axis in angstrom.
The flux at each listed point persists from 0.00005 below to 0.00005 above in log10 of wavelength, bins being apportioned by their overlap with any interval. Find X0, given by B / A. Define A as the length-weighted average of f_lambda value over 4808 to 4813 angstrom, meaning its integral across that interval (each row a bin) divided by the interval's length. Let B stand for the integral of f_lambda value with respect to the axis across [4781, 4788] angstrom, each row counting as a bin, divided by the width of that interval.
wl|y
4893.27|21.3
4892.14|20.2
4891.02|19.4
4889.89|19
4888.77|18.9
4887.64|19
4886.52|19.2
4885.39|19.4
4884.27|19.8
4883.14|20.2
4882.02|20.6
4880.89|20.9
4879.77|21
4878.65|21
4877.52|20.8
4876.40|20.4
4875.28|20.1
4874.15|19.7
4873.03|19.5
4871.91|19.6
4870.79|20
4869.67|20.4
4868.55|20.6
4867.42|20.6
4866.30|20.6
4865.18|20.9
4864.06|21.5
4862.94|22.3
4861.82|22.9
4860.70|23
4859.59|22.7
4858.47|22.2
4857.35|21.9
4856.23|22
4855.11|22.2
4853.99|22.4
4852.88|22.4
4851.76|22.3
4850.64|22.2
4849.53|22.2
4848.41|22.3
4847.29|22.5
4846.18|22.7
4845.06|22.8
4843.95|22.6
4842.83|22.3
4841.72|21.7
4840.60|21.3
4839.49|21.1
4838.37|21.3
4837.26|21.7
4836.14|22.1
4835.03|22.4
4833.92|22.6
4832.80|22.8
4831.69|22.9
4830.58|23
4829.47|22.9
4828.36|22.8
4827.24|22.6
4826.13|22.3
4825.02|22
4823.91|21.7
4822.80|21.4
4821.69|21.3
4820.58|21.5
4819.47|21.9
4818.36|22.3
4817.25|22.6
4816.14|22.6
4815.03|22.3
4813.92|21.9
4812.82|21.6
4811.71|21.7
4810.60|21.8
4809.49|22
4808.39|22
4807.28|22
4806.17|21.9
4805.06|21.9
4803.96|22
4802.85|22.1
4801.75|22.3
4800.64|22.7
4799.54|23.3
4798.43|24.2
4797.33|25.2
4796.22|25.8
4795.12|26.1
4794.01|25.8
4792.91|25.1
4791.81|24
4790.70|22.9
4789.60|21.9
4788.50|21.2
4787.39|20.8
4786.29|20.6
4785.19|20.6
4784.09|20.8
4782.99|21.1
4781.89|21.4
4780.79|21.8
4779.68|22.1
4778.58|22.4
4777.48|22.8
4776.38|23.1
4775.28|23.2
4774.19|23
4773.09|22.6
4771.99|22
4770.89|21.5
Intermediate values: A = 21.8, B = 20.9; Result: 0.959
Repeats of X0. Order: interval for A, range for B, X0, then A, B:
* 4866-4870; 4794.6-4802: 1.184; 20.5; 24.3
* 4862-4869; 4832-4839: 1.046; 21.2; 22.1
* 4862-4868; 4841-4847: 1.054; 21.3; 22.4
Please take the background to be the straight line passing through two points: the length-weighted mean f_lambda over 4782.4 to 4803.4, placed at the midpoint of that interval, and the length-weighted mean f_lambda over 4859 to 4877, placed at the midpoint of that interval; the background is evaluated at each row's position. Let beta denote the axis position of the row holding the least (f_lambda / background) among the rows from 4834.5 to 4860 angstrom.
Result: 4839.49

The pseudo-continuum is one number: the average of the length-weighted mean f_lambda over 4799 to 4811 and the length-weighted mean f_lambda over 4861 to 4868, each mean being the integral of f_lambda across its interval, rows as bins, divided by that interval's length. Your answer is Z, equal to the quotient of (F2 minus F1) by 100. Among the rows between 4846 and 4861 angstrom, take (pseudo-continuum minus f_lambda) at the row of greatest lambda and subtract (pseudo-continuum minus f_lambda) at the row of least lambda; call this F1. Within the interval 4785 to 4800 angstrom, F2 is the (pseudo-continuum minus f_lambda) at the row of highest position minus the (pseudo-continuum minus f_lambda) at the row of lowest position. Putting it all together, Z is -0.02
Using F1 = -0.3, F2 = -2.7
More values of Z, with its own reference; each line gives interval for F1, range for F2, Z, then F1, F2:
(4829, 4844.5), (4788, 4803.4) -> -0.01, 0.3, -0.9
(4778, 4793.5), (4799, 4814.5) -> 0.04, -2.7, 1.4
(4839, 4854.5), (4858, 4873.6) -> 0.04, -1.3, 2.7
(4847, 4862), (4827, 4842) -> 0.01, -0.4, 0.9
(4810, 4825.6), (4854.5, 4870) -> 0.02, -0.2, 1.8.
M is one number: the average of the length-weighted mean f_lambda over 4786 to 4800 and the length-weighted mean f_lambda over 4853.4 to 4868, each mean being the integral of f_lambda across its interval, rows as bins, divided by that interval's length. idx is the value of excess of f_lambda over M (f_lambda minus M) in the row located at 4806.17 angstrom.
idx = -0.9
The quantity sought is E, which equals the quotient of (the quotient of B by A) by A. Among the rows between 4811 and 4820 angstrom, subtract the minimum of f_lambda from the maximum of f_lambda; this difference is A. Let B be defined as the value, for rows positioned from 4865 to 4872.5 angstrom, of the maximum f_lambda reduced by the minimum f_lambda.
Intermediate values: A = 1.00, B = 1.3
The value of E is 1.3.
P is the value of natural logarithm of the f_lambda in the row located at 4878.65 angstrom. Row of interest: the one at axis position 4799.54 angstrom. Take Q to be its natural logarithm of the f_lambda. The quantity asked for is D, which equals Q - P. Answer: 0.10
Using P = 3.04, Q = 3.15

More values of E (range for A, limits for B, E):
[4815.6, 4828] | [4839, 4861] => 1.1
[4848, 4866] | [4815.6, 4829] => 0.3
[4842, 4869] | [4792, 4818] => 0.8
